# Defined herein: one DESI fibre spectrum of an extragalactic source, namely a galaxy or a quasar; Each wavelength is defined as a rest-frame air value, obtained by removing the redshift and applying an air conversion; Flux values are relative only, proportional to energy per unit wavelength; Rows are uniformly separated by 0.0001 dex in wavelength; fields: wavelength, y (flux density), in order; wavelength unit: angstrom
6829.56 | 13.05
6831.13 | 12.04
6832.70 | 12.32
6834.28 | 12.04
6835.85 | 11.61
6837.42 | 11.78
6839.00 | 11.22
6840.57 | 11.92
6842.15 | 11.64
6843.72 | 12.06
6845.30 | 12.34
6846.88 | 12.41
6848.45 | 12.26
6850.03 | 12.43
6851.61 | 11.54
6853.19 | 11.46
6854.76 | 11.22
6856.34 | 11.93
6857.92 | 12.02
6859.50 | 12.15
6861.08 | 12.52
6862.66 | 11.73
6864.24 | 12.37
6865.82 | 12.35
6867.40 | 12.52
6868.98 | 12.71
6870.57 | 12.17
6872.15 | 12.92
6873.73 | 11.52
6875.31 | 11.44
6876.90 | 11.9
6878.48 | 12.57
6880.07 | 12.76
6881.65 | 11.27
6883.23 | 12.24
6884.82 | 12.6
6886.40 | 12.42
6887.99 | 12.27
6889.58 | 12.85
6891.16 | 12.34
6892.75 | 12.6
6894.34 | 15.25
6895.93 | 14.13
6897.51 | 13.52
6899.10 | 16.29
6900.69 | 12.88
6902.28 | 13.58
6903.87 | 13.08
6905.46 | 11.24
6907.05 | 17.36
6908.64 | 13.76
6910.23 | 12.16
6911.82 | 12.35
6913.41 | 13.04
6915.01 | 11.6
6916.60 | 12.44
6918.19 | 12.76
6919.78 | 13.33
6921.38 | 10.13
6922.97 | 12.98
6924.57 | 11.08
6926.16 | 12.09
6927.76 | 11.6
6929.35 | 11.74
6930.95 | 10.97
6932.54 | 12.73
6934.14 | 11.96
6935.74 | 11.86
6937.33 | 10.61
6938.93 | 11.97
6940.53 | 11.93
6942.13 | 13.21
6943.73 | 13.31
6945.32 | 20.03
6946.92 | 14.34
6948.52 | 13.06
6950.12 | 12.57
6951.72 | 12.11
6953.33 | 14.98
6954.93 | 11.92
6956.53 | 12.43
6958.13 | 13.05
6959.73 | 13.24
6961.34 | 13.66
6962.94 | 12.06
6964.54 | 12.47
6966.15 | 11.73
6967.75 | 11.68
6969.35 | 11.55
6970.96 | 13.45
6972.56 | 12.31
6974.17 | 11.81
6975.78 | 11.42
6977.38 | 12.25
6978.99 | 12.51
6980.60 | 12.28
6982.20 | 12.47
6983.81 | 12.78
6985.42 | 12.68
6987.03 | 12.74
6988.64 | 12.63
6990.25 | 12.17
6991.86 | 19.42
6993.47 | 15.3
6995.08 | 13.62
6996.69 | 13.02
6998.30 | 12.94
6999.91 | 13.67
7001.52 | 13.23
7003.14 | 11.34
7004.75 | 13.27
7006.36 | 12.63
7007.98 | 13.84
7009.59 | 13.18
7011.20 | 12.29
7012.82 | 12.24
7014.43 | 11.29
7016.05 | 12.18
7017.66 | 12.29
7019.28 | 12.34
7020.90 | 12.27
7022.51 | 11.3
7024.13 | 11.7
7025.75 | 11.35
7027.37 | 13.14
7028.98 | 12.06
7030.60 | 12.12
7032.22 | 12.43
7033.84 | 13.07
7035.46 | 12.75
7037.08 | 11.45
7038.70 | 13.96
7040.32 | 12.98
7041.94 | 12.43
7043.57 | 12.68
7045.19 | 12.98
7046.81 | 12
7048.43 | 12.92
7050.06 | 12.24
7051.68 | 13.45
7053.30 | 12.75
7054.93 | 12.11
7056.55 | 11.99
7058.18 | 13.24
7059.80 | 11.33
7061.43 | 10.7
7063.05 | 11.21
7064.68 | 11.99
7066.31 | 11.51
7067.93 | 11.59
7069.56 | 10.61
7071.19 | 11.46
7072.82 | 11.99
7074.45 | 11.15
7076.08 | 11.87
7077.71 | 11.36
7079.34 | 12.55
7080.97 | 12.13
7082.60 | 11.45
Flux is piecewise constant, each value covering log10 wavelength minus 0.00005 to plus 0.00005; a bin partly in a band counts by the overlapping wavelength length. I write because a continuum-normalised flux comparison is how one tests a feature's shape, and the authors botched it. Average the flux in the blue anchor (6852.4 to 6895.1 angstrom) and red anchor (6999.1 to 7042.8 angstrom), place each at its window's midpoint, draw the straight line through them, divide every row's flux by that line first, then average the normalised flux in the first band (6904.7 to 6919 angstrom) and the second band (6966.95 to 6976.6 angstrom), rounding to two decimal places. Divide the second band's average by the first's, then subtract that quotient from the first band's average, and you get 0.13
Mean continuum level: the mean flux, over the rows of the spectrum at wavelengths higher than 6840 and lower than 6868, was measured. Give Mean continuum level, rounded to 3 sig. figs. 12.0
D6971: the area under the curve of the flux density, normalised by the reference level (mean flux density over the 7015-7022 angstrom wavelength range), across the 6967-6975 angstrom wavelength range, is 8.0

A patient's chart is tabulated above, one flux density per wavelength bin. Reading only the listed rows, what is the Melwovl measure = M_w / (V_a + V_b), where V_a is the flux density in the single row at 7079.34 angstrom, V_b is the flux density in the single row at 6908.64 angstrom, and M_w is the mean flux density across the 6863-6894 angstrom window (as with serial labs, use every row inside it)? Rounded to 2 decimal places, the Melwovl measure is 0.47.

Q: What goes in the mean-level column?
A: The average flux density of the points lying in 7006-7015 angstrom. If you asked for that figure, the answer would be 12.6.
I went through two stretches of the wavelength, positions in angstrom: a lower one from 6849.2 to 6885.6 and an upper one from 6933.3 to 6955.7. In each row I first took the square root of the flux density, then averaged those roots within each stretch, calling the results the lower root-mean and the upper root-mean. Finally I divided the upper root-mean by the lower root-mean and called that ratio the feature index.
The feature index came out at 1.04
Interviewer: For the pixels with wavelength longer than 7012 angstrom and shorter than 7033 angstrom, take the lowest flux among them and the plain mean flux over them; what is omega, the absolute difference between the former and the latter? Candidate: 0.8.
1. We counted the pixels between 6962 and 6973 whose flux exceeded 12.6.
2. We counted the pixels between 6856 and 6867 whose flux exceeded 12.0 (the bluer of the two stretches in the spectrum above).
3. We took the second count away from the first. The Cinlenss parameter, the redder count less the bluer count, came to -4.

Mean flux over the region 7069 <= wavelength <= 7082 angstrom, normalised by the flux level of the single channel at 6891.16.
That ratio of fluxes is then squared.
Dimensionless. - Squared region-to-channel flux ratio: 0.89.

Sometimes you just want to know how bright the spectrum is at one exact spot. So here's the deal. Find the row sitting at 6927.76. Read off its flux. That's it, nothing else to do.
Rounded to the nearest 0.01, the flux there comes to 11.60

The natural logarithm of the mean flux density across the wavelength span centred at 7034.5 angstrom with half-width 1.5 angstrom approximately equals 2.56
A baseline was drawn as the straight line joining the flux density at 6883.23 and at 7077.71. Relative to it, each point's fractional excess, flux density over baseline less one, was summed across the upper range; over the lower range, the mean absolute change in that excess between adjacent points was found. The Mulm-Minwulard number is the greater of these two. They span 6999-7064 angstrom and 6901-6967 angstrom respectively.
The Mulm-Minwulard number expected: 2.9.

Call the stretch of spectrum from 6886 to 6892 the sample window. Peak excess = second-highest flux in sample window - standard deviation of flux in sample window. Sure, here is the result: 12.2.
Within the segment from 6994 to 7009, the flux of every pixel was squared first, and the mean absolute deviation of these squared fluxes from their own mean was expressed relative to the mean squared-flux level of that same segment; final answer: 0.077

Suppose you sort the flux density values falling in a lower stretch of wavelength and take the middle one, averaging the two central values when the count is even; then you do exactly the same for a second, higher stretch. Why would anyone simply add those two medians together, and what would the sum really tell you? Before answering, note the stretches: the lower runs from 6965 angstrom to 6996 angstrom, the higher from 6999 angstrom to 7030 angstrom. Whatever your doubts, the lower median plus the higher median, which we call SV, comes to 24.8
